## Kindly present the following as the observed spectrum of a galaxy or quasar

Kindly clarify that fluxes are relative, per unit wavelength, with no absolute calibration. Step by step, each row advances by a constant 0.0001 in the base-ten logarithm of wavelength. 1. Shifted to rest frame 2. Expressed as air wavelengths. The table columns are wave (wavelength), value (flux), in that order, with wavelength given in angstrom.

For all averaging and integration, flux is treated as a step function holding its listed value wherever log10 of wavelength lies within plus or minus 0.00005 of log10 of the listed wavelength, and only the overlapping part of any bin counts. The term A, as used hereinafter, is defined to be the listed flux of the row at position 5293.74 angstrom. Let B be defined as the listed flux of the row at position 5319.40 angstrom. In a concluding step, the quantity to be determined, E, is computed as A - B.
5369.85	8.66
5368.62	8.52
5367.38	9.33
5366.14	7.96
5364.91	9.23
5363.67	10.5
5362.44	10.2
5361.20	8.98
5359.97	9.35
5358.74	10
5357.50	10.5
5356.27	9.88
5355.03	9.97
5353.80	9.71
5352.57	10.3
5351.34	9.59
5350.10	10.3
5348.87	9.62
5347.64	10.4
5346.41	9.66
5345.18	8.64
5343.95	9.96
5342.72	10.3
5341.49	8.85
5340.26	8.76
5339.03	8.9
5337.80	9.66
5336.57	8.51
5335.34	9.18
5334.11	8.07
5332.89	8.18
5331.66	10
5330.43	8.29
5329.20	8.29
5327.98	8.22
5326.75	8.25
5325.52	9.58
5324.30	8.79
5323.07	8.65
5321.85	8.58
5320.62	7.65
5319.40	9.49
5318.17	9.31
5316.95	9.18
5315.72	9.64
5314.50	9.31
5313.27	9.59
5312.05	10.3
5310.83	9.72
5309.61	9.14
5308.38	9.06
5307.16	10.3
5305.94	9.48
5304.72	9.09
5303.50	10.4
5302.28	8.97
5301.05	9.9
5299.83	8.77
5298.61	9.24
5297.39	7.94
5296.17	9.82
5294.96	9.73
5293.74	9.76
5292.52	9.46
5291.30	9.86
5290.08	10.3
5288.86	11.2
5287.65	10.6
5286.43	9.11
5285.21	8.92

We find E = 0.3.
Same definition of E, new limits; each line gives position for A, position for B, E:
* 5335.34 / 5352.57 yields -1.1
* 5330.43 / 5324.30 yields -0.5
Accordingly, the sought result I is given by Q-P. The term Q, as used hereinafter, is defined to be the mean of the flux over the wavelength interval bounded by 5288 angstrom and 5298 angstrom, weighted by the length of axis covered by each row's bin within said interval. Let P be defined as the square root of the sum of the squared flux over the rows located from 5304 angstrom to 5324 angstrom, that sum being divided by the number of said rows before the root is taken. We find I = 0.49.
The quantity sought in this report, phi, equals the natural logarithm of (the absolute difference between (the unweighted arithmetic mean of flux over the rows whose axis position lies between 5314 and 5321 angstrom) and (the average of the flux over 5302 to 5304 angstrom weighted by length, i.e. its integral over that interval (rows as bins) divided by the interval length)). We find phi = -0.4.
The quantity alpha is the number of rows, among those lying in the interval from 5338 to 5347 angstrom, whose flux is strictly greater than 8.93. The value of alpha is 3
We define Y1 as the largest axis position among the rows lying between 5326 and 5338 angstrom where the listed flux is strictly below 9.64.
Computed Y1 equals 5336.57 angstrom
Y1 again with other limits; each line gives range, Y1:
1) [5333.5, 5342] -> 5341.49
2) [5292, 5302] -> 5299.83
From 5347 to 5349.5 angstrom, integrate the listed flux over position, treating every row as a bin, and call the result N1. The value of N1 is 25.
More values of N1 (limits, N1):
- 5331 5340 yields 80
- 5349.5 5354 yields 45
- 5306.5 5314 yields 73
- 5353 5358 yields 50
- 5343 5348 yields 48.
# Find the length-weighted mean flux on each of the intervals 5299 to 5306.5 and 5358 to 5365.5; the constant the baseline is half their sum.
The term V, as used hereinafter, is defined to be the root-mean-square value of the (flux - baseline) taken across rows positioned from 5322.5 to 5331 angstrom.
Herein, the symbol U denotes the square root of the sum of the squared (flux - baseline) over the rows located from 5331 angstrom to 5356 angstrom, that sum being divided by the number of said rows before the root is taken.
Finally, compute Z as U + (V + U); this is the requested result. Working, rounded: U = 0.73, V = 1.09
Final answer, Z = 2.56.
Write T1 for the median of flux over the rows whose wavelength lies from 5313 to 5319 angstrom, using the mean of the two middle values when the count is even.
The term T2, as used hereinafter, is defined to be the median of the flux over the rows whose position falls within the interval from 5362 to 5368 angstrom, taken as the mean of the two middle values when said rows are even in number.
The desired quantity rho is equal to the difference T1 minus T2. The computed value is 0.0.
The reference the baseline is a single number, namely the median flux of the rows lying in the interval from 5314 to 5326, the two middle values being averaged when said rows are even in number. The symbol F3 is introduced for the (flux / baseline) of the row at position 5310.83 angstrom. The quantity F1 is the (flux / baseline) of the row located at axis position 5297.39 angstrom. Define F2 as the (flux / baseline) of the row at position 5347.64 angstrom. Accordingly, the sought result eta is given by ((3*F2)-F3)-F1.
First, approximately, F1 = 0.86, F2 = 1.12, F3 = 1.05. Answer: 1.5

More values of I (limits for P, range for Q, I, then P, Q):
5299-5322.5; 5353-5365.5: 0.46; 9.38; 9.8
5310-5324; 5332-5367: 0.23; 9.24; 9.5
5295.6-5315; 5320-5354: -0.36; 9.46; 9.1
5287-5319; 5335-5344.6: -0.38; 9.64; 9.3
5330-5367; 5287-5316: 0.17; 9.48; 9.6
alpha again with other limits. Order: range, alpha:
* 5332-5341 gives 2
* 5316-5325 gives 3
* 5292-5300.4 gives 5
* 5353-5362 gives 7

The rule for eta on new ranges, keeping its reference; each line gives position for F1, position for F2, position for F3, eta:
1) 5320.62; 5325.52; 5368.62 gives 1.4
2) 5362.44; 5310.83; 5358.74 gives 1.0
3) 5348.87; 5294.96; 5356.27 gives 1.0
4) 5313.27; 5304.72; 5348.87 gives 0.9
